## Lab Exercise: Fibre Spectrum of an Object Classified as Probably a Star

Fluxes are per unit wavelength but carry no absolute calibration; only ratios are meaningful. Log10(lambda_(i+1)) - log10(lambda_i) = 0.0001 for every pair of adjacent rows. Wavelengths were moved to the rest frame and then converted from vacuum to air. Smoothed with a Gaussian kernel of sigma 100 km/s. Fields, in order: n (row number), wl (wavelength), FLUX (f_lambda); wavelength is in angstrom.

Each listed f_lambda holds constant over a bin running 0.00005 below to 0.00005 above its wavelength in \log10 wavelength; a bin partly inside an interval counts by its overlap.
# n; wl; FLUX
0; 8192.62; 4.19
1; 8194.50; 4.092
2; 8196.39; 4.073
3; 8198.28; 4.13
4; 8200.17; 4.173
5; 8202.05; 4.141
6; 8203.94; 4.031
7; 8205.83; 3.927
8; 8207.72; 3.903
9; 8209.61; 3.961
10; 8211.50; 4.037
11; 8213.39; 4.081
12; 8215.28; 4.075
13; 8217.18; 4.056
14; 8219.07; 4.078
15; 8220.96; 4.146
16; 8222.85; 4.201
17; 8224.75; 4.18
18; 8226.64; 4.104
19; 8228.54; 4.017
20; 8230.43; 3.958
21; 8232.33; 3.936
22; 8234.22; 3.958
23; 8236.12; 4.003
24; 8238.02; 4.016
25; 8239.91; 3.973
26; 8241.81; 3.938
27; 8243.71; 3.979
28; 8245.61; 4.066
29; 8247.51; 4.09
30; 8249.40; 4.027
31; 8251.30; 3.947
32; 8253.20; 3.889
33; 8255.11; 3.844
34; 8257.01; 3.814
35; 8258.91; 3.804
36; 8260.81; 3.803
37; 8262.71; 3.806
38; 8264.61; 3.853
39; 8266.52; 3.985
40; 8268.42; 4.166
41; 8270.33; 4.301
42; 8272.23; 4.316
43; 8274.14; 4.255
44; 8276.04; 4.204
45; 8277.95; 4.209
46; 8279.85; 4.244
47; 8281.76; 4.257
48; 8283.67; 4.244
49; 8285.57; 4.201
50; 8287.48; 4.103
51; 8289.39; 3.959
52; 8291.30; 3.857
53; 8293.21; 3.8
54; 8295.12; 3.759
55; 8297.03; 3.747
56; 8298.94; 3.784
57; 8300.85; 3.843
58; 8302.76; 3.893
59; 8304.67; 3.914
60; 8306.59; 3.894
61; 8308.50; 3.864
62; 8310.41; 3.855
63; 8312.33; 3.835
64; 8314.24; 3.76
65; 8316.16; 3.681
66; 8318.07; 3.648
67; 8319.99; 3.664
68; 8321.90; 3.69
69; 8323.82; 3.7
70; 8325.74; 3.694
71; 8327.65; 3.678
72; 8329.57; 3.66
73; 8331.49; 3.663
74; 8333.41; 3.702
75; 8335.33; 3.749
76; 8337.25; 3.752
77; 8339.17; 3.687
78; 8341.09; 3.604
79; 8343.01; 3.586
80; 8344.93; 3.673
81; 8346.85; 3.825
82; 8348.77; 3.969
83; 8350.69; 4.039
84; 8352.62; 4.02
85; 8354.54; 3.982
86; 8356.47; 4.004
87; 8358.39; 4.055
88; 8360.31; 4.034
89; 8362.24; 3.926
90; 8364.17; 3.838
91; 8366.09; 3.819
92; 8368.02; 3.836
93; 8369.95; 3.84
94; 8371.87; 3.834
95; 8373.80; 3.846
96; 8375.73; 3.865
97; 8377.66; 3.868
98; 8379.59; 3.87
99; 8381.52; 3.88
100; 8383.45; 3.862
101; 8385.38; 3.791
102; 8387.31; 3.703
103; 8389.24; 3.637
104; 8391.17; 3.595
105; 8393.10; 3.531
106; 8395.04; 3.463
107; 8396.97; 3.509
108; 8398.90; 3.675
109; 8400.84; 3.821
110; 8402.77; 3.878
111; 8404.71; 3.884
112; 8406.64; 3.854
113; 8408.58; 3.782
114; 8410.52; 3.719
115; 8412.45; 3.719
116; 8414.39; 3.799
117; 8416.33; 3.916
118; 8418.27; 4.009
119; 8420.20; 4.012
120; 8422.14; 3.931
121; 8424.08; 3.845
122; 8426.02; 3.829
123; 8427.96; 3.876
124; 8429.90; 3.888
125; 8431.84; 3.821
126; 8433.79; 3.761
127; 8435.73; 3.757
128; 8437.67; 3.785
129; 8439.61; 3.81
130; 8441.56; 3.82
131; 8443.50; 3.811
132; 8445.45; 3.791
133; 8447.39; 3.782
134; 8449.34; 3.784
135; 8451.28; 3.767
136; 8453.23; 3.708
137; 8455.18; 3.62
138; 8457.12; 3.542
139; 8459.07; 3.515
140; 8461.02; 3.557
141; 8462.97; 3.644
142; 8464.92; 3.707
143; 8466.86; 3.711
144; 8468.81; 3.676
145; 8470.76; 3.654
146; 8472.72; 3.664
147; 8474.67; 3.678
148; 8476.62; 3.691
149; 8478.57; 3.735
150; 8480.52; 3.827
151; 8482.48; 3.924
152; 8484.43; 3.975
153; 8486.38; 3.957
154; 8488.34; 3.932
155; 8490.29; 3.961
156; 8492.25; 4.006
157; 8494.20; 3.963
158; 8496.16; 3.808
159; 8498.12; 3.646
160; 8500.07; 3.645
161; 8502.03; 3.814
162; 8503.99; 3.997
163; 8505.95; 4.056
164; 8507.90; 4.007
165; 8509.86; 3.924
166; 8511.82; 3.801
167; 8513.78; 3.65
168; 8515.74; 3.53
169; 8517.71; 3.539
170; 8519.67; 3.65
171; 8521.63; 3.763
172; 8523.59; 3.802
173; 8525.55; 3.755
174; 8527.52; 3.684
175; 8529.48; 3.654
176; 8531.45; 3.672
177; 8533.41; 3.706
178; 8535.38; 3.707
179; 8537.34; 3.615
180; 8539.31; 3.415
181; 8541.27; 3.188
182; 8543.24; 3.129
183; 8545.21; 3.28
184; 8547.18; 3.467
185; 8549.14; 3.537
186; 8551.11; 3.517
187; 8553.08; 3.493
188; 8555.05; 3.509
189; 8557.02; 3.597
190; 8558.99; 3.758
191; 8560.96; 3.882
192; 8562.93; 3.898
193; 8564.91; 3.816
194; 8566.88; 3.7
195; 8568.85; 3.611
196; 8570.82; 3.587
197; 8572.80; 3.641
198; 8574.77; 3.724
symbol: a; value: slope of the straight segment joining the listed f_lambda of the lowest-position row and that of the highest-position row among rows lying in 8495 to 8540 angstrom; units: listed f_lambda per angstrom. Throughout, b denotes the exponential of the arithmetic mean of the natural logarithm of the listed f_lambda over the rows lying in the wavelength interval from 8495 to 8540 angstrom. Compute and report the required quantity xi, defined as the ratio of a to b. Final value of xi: -0.0024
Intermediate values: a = -0.0091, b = 3.73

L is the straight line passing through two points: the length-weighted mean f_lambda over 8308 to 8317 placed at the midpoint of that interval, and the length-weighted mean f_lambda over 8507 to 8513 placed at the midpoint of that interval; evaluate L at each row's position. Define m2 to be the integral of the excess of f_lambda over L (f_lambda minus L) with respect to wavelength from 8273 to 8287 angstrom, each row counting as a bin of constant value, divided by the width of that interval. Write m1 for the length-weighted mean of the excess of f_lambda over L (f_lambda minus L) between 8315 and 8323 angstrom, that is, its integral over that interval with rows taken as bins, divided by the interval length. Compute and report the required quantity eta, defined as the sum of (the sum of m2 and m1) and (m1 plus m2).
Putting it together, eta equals 0.6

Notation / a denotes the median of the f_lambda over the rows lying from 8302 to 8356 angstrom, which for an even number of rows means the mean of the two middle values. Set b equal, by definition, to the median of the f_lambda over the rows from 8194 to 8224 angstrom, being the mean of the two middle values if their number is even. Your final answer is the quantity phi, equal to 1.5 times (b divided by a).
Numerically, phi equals 1.64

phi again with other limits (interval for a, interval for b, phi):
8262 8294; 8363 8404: 1.37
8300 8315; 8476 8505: 1.53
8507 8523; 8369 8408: 1.55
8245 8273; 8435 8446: 1.44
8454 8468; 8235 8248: 1.66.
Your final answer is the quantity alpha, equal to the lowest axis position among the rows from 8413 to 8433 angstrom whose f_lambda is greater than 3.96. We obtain 8418.27 angstrom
